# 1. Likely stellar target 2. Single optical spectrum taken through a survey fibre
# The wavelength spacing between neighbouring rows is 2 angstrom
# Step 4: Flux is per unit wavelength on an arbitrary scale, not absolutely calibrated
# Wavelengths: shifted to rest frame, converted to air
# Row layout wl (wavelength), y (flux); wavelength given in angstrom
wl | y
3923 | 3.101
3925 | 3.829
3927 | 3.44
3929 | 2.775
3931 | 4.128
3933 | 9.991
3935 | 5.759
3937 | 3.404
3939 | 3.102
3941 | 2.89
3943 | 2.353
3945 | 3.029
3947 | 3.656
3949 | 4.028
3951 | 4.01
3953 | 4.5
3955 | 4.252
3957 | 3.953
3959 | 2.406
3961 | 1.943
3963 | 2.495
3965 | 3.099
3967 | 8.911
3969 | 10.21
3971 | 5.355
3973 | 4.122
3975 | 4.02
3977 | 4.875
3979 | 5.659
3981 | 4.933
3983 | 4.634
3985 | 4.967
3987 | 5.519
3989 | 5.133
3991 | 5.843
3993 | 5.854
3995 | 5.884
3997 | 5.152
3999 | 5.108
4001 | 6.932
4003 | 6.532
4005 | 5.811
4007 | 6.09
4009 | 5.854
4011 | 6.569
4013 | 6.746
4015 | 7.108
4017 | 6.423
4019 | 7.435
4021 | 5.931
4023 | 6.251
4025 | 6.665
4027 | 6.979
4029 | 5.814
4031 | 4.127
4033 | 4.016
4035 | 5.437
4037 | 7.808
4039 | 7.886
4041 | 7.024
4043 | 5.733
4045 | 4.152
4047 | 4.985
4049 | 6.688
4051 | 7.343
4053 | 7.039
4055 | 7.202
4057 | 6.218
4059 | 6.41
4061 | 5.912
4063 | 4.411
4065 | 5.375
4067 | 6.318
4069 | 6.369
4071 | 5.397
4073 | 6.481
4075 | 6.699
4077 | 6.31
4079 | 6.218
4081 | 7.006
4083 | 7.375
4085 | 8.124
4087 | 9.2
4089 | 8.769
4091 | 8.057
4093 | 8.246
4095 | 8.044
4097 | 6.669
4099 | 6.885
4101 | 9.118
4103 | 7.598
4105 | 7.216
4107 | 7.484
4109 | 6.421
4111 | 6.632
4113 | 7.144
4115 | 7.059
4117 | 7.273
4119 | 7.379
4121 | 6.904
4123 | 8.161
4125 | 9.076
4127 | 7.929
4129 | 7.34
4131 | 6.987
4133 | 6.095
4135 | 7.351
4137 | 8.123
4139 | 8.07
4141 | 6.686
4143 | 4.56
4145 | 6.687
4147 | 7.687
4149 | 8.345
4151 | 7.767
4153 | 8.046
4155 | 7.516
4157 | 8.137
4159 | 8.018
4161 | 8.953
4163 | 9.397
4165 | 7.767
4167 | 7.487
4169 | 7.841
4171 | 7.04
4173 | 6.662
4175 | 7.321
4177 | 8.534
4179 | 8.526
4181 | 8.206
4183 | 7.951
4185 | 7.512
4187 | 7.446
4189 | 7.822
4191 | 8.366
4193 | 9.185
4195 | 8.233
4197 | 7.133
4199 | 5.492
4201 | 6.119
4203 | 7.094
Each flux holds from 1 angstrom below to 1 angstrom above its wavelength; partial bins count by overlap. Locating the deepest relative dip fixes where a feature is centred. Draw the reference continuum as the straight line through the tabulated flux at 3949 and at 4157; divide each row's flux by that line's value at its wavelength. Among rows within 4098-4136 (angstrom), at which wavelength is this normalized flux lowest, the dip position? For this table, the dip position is 4133 angstrom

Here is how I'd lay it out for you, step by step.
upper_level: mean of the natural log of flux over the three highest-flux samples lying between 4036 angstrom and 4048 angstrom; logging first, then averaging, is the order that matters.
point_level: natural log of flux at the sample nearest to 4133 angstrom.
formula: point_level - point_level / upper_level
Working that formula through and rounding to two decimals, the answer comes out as 0.91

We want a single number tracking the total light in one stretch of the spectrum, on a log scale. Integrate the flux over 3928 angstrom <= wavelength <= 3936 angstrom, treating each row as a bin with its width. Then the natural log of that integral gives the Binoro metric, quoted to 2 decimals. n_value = 3.81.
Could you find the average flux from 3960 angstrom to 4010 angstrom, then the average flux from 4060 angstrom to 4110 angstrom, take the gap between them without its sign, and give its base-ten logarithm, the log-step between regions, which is 0.21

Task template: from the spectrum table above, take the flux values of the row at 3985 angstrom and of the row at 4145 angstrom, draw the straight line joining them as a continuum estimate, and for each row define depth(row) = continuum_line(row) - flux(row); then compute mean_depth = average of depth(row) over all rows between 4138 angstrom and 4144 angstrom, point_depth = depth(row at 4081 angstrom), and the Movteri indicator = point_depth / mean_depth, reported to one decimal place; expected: -4.9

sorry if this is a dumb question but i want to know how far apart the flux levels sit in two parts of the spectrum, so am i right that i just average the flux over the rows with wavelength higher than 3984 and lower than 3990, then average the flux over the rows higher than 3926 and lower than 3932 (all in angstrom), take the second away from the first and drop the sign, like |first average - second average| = 1.8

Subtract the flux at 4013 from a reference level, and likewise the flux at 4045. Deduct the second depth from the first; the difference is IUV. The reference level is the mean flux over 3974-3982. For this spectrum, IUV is -2.6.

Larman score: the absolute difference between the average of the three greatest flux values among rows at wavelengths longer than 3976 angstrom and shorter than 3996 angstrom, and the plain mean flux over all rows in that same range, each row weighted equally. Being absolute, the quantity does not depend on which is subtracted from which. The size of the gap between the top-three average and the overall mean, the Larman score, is 0.530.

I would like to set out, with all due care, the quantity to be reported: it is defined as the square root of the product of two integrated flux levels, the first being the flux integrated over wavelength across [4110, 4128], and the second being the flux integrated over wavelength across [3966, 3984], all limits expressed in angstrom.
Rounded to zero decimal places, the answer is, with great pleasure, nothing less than 119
